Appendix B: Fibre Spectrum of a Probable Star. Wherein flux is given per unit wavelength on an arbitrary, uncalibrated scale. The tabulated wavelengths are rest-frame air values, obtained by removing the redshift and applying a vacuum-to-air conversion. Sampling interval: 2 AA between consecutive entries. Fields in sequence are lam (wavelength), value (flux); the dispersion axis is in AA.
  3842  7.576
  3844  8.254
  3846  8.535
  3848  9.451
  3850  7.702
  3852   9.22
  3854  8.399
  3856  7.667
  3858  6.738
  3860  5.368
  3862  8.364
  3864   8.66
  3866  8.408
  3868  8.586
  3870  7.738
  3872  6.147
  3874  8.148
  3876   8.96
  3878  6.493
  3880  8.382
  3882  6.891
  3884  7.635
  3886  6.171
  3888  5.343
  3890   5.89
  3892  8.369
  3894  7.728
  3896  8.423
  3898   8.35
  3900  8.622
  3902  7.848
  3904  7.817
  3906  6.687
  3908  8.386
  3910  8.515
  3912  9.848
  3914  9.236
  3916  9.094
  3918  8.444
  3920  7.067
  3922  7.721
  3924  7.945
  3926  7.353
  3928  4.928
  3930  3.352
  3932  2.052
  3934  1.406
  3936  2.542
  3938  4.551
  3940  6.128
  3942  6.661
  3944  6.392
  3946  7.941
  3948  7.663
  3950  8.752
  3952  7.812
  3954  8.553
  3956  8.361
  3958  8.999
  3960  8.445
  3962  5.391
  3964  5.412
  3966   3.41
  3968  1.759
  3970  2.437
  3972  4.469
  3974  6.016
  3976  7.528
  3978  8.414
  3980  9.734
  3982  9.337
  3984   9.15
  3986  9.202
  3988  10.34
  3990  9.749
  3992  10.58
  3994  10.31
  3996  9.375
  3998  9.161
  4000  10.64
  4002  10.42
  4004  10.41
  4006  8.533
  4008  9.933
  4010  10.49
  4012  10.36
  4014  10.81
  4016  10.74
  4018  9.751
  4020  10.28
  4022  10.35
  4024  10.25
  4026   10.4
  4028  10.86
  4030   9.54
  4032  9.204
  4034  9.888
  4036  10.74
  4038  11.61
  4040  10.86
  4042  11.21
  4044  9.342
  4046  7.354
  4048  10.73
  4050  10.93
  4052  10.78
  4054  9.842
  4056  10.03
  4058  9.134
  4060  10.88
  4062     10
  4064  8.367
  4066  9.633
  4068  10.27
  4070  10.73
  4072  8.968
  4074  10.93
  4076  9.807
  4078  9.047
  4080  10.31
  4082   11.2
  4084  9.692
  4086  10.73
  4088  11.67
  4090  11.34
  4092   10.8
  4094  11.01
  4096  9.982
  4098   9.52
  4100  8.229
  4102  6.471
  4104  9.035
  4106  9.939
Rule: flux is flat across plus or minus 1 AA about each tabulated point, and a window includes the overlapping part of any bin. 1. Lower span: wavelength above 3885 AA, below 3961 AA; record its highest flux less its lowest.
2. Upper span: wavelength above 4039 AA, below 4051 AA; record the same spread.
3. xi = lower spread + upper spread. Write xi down 12.3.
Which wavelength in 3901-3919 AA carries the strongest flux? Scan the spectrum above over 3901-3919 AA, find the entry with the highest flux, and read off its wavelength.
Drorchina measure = 3912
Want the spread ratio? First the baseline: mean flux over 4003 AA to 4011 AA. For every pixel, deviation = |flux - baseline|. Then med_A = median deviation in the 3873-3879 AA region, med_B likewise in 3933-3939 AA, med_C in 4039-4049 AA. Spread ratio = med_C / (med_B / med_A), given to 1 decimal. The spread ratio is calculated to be 0.2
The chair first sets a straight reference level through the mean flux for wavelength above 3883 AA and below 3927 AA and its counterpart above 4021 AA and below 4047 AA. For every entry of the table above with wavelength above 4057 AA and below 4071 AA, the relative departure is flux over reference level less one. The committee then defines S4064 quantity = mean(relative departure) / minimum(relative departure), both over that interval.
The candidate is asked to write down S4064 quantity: 0.35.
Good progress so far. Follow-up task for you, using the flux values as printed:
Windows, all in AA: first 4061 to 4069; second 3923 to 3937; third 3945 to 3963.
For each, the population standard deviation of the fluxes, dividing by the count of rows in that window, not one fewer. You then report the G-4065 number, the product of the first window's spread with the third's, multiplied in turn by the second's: 1.8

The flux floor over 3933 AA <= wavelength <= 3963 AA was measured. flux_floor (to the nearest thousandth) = 1.406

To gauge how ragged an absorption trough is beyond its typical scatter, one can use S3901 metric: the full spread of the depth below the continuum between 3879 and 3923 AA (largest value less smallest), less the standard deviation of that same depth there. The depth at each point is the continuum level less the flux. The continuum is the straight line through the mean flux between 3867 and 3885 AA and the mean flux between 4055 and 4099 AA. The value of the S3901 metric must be 3.2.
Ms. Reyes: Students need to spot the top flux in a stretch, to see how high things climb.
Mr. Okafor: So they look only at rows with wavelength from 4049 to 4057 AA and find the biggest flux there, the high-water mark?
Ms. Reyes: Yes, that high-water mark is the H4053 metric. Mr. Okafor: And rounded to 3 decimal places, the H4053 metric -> 10.930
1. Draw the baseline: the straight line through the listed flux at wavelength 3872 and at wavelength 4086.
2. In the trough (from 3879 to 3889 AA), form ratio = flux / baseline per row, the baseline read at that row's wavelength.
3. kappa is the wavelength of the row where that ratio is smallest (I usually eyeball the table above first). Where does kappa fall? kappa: 3888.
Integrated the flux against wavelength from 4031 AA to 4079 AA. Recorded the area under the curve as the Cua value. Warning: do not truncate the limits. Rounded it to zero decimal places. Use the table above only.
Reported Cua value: 481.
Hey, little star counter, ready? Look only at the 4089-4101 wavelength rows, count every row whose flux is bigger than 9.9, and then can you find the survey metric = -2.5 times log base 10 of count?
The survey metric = -1.51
